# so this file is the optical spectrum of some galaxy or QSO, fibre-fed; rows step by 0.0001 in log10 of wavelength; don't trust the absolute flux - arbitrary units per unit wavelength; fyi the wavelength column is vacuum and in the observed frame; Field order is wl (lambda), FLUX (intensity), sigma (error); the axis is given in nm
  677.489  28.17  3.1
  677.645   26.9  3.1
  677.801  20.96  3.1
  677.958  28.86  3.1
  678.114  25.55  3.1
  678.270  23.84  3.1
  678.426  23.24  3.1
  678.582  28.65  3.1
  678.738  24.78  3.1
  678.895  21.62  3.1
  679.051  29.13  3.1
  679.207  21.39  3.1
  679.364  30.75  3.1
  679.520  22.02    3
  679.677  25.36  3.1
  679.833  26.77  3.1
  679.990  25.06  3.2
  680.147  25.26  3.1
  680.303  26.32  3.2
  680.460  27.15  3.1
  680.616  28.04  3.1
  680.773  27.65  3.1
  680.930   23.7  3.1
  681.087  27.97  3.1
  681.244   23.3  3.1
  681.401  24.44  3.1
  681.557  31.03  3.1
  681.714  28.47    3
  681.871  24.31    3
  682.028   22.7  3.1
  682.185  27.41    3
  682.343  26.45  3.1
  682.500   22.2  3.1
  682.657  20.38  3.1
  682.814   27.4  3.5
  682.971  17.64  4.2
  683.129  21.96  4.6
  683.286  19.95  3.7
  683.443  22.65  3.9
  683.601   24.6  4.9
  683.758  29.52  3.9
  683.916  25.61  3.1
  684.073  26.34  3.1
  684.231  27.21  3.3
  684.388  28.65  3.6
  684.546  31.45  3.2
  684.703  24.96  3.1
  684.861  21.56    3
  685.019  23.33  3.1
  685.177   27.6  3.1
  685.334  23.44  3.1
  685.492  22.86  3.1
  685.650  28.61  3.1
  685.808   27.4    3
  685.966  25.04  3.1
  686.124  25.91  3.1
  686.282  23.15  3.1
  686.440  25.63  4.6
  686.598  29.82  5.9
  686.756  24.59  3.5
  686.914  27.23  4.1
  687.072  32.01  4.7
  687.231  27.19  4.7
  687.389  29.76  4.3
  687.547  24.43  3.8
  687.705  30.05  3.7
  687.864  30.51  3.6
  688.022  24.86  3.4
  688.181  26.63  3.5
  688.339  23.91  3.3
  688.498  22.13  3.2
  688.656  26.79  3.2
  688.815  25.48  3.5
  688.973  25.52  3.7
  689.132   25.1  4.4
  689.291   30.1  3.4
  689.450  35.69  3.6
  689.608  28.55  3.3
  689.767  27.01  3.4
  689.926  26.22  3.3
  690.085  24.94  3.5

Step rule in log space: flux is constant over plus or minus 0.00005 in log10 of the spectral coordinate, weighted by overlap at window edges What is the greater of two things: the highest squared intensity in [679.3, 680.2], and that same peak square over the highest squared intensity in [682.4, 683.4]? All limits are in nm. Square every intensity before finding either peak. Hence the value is 946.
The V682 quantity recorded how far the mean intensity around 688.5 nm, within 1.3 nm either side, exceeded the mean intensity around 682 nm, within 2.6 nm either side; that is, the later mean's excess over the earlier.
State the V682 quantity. 1.85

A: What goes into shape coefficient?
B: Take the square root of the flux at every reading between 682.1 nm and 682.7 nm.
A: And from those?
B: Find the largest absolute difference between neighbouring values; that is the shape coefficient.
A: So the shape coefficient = 0.43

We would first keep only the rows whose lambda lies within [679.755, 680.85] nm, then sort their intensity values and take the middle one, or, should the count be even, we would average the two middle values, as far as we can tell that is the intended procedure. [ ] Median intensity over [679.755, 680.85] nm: 26.8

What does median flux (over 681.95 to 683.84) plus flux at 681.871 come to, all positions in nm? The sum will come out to 47.0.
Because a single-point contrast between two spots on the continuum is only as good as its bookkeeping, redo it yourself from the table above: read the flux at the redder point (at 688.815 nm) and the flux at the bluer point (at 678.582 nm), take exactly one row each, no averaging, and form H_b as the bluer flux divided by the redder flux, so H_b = 1.12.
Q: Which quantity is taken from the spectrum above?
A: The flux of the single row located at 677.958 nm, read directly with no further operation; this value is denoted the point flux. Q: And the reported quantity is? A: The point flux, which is 28.86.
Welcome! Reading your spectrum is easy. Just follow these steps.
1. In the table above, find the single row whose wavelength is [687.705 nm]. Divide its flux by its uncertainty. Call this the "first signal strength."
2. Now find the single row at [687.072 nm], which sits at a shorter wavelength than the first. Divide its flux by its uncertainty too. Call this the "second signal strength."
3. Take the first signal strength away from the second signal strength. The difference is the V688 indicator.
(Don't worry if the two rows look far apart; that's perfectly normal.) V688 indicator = -1.3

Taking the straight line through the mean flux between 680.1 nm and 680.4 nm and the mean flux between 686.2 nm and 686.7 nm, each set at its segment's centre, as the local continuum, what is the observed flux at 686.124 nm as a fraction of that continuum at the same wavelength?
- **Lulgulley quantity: 0.99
